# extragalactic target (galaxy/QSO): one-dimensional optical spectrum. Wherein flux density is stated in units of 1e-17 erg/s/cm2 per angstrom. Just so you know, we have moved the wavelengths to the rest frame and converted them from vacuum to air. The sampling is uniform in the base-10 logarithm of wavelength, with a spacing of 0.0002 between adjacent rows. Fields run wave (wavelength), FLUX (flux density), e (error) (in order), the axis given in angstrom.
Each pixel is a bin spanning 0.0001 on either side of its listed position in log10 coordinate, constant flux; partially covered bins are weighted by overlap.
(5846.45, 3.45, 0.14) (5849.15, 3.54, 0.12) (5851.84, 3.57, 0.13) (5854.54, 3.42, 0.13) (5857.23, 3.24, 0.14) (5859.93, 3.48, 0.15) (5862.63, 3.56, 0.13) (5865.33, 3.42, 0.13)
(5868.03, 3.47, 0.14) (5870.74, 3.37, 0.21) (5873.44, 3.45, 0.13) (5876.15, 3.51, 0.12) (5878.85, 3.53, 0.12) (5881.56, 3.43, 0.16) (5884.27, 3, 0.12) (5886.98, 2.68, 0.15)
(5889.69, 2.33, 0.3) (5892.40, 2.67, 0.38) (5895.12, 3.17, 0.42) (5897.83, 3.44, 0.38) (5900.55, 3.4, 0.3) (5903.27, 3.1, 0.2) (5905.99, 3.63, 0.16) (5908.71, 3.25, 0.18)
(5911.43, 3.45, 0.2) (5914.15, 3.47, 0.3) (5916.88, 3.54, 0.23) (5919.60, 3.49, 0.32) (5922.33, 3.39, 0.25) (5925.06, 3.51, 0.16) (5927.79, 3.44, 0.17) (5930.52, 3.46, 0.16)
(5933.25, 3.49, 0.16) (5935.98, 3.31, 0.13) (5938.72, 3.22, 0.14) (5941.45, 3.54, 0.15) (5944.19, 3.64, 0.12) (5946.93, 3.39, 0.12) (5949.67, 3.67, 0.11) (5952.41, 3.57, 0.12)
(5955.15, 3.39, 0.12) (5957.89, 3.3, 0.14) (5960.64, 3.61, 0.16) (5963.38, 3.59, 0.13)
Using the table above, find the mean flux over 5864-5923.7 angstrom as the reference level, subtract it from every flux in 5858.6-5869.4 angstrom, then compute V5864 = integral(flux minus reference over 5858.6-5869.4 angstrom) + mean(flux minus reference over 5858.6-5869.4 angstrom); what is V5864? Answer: 2.4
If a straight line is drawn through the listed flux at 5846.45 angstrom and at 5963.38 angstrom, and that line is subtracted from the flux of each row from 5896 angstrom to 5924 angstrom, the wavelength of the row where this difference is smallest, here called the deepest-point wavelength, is 5903.27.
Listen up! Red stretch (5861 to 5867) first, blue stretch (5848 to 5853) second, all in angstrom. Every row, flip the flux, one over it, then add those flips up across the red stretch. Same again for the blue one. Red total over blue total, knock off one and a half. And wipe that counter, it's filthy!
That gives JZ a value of -0.48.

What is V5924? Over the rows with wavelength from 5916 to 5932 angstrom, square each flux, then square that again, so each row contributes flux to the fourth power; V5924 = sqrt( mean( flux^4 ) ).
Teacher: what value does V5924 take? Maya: 12.1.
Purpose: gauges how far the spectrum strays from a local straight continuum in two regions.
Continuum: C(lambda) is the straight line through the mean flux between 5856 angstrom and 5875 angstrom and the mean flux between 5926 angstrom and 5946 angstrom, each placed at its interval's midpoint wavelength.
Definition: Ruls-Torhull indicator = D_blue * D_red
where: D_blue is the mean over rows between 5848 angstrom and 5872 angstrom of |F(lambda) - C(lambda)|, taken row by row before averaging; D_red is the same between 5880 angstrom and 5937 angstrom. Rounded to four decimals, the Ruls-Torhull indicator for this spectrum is 0.0181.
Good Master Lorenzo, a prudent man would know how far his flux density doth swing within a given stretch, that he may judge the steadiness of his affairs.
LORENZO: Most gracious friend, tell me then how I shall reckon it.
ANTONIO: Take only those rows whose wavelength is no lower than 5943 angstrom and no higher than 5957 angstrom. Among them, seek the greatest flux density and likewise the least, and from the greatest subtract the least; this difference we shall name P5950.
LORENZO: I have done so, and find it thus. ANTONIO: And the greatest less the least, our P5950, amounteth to 0.28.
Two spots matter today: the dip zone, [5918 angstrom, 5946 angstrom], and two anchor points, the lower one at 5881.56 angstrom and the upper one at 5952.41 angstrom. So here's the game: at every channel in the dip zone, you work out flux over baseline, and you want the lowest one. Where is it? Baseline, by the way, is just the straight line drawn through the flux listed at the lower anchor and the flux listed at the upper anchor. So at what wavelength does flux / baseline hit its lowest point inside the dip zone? 5938.72 angstrom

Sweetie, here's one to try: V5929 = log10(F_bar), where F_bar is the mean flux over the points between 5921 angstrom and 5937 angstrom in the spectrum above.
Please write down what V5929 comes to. 0.536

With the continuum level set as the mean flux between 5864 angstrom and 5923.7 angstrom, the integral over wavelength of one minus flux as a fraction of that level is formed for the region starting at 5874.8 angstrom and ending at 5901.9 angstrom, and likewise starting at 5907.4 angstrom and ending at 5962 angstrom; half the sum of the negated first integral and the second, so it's -2.1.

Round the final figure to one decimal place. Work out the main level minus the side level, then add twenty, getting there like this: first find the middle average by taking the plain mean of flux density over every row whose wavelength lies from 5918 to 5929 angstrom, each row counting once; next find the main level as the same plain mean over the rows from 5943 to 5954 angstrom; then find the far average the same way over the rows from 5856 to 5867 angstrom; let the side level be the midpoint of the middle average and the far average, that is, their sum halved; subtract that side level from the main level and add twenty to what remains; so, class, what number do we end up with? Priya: 20.1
